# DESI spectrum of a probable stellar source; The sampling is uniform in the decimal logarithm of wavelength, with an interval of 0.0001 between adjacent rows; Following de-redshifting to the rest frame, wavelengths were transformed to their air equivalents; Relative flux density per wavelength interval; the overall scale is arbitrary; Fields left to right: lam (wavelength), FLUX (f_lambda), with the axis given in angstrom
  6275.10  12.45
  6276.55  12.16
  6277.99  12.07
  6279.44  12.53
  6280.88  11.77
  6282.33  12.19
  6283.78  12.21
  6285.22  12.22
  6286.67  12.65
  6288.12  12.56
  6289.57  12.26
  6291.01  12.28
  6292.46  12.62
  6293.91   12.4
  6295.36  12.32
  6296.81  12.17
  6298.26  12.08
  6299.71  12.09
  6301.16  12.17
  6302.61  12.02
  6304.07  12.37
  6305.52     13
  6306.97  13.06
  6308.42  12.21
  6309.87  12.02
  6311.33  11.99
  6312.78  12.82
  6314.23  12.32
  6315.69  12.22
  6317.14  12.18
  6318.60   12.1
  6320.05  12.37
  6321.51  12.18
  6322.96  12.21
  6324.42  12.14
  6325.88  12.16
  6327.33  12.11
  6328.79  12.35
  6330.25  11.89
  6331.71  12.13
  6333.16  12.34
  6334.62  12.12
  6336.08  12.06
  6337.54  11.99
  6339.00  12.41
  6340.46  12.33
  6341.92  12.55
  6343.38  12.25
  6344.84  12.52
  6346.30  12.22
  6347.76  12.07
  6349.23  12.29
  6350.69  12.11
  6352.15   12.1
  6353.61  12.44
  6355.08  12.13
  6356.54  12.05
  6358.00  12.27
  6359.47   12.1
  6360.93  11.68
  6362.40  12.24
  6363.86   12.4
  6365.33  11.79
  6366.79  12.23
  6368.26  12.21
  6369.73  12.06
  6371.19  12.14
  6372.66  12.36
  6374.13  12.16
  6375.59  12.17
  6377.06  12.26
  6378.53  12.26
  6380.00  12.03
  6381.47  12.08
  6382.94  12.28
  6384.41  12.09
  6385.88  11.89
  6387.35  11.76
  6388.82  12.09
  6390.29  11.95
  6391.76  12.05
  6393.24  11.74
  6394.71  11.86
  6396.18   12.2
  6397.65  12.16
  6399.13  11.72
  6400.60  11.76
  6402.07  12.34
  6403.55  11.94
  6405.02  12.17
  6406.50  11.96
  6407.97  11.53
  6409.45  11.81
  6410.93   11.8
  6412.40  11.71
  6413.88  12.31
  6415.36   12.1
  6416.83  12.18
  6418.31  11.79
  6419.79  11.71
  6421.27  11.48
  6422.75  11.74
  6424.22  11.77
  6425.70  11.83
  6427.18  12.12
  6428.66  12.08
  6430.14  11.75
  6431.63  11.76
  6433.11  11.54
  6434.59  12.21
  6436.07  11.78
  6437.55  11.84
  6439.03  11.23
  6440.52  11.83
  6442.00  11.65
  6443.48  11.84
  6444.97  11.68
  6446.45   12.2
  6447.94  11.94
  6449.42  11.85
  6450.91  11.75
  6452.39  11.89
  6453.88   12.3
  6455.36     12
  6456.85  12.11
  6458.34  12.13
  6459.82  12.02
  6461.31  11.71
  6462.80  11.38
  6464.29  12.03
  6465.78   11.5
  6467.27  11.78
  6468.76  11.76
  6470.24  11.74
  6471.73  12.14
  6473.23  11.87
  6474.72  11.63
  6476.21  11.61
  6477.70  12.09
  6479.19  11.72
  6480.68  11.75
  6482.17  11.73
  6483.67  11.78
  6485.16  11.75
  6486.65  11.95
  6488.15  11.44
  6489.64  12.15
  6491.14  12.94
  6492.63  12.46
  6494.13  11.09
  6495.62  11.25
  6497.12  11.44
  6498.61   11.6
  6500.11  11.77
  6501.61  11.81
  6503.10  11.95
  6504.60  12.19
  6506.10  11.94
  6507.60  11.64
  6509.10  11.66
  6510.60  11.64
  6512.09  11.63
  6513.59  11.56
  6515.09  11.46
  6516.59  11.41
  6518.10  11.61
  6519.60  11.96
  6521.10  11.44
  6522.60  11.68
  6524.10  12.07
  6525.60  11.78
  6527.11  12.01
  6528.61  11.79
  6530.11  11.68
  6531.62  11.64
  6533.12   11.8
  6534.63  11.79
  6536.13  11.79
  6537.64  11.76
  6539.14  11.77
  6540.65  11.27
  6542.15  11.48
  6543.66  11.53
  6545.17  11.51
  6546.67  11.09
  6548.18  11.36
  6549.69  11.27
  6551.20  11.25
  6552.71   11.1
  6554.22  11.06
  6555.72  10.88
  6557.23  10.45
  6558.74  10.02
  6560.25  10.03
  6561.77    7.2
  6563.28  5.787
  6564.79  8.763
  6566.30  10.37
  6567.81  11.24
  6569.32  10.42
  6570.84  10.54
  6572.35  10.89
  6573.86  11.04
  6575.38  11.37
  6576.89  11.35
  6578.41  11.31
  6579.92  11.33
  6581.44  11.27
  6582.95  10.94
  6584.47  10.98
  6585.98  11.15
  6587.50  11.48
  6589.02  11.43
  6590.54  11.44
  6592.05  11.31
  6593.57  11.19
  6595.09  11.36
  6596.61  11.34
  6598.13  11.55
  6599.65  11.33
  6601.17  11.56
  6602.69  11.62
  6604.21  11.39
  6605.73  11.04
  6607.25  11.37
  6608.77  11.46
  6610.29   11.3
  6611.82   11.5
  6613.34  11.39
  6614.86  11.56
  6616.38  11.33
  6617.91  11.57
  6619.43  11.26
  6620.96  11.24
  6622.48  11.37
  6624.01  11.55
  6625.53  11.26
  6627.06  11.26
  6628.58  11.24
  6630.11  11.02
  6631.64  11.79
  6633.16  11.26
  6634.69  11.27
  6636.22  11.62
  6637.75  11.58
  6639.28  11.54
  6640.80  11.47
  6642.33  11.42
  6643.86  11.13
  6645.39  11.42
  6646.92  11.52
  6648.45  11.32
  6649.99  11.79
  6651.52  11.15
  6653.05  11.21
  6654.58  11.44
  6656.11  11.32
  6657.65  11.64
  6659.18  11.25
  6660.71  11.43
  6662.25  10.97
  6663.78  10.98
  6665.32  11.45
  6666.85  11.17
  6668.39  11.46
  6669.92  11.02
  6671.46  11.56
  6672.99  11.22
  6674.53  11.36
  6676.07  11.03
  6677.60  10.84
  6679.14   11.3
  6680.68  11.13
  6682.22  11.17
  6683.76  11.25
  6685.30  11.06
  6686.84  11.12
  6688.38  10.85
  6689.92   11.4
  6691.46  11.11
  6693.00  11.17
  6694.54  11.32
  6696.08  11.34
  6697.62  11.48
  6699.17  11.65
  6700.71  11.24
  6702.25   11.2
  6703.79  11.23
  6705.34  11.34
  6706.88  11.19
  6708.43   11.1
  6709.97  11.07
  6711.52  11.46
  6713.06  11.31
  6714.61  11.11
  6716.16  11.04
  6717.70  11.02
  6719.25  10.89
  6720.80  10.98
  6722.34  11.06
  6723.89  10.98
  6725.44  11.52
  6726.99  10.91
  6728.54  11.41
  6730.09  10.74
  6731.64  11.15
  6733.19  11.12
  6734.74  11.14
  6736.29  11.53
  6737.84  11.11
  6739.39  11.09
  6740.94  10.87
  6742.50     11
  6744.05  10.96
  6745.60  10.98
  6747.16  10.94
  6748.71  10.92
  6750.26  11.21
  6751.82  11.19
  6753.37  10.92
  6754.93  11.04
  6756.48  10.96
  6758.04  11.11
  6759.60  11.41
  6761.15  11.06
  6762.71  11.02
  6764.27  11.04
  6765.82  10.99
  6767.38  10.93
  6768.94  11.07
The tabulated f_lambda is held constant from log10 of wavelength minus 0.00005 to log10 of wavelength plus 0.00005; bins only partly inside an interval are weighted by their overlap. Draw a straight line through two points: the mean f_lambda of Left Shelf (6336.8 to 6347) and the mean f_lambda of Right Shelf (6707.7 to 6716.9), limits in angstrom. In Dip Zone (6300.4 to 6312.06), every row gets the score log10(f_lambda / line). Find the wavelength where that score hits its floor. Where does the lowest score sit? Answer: 6311.33 angstrom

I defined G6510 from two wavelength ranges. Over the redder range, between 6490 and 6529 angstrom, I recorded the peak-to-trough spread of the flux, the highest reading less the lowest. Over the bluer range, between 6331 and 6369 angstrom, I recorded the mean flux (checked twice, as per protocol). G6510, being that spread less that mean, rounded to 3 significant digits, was -10.3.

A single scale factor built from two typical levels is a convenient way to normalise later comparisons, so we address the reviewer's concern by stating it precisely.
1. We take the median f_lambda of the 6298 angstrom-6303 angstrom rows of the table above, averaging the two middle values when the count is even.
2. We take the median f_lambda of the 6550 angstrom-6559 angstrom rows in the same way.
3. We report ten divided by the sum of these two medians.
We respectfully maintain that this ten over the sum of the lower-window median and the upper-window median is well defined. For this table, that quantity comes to 0.434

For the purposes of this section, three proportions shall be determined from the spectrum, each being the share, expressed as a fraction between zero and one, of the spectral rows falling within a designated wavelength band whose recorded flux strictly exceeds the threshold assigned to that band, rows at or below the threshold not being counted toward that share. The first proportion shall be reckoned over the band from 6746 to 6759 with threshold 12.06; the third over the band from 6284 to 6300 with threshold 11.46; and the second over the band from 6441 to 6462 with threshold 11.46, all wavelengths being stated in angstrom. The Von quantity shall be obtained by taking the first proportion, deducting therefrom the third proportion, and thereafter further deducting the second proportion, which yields -2.0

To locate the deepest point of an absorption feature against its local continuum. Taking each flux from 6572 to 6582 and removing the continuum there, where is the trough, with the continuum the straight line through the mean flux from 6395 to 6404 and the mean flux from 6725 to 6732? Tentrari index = 6572.35 angstrom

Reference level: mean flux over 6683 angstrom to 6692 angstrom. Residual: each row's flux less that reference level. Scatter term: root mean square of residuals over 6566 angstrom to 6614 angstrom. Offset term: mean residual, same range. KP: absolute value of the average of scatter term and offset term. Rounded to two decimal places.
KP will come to 0.21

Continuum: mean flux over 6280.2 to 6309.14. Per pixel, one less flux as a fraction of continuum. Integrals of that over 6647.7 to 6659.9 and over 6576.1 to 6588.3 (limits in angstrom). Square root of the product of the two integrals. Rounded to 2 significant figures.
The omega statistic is 1.0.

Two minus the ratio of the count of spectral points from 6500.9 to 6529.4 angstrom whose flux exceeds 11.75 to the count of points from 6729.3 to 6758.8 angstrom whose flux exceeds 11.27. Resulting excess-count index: -7.0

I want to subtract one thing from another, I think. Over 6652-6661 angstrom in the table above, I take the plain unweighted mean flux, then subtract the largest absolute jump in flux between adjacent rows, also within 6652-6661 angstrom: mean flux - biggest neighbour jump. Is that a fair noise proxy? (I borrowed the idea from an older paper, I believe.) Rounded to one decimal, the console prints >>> 11.0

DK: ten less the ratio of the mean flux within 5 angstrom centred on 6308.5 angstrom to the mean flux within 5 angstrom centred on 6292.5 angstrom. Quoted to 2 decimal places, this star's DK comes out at 9.00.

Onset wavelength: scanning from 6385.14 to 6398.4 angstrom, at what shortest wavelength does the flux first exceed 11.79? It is 6385.88 angstrom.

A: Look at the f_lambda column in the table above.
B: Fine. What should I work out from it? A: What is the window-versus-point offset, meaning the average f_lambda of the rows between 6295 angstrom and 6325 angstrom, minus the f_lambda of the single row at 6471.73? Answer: 0.15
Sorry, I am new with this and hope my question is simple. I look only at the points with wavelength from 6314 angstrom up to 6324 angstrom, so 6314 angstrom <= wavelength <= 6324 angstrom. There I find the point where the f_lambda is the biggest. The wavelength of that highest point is 6320.05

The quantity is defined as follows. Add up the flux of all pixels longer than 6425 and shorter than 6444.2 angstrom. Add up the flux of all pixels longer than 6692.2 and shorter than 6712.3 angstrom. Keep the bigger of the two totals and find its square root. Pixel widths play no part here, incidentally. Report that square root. 12.4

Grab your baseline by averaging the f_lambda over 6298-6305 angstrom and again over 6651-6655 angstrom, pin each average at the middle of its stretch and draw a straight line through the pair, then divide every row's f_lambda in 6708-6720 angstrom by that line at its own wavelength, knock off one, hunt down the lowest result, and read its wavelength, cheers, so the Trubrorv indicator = 6719.25 angstrom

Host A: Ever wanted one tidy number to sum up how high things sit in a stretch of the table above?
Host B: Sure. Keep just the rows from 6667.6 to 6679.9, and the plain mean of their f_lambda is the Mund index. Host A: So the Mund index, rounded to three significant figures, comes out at 11.2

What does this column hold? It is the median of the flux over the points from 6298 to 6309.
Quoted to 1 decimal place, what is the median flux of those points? 12.2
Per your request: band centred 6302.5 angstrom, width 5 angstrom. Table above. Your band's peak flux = 12.37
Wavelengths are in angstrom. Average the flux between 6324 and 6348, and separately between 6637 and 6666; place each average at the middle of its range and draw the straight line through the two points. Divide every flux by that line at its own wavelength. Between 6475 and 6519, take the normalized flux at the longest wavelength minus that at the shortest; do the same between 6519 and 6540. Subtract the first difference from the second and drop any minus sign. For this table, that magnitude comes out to 0.021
